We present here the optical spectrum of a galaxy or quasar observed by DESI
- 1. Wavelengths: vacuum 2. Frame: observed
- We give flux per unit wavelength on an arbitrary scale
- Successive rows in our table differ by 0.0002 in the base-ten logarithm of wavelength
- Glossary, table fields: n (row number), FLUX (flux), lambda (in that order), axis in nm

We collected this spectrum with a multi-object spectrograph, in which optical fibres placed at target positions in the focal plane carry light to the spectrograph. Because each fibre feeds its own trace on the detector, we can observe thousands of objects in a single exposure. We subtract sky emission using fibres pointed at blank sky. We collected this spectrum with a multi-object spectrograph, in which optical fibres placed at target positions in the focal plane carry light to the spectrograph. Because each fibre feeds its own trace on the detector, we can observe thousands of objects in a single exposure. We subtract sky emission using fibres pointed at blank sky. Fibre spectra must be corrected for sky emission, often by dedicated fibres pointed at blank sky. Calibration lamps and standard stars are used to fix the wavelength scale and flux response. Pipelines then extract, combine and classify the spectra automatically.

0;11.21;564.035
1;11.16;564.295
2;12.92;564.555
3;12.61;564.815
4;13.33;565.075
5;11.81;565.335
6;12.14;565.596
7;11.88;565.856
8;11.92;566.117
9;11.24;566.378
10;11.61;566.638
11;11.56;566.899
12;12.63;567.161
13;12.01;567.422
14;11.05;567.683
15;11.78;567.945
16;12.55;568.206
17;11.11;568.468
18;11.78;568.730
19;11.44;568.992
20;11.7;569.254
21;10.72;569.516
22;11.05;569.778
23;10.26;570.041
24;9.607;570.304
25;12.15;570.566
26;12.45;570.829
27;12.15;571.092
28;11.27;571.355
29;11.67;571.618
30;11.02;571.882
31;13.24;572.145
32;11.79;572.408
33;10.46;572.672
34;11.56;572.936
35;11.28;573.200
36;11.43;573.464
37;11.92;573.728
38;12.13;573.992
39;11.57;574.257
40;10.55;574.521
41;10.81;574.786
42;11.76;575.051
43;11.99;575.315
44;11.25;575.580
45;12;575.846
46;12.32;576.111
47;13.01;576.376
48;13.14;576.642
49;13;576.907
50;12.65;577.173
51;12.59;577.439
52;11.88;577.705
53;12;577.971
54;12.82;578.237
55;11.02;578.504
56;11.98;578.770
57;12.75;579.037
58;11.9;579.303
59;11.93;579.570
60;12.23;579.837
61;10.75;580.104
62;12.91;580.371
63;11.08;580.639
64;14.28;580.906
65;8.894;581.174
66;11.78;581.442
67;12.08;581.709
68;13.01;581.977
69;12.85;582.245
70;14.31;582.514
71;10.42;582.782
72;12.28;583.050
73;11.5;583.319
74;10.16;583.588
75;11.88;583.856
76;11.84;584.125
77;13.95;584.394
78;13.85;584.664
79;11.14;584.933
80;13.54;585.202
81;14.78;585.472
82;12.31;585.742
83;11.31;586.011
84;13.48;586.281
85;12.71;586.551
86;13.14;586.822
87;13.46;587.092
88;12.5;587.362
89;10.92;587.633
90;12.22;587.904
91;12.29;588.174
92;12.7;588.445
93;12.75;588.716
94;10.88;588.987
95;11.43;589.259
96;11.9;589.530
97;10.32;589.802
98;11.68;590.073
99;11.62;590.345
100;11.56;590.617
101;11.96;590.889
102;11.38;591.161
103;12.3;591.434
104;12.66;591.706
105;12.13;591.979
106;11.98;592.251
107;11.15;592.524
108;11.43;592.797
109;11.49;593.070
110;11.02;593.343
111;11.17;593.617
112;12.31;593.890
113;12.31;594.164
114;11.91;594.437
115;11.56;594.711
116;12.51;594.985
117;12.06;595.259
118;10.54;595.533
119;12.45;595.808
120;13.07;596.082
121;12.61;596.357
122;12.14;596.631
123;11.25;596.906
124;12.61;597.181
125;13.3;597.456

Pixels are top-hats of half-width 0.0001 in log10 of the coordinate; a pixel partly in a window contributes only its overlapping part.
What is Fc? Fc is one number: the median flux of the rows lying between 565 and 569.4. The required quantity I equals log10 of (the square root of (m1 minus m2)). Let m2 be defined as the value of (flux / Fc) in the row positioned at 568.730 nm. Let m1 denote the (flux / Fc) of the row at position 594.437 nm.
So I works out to -0.98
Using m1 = 1.01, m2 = 1.000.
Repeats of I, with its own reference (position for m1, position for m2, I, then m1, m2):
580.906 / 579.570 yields -0.35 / 1.21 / 1.013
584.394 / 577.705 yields -0.38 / 1.18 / 1.008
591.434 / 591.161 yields -0.55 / 1.04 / 0.966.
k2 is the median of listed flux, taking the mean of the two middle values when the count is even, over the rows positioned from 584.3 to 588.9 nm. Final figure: 12.7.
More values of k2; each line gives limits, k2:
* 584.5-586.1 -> 12.9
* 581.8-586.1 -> 12.3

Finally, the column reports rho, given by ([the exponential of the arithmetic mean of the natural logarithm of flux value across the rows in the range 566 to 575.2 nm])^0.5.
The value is 3.39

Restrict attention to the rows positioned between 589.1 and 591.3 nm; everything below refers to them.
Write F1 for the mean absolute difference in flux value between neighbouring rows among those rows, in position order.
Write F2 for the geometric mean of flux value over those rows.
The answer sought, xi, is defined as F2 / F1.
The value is 17.8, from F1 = 0.64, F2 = 11.5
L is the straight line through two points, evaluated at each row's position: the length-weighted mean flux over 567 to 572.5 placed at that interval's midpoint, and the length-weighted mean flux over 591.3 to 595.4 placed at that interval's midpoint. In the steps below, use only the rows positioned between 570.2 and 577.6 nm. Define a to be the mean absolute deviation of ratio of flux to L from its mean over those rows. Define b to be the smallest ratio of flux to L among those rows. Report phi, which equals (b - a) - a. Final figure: 0.715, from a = 0.057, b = 0.828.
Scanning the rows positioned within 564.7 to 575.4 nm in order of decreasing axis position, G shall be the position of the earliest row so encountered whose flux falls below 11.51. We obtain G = 574.786 nm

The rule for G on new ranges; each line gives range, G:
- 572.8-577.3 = 575.580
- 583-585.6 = 584.933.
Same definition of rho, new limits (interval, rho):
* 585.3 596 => 3.46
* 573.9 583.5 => 3.46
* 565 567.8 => 3.45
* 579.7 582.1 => 3.43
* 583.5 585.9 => 3.54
